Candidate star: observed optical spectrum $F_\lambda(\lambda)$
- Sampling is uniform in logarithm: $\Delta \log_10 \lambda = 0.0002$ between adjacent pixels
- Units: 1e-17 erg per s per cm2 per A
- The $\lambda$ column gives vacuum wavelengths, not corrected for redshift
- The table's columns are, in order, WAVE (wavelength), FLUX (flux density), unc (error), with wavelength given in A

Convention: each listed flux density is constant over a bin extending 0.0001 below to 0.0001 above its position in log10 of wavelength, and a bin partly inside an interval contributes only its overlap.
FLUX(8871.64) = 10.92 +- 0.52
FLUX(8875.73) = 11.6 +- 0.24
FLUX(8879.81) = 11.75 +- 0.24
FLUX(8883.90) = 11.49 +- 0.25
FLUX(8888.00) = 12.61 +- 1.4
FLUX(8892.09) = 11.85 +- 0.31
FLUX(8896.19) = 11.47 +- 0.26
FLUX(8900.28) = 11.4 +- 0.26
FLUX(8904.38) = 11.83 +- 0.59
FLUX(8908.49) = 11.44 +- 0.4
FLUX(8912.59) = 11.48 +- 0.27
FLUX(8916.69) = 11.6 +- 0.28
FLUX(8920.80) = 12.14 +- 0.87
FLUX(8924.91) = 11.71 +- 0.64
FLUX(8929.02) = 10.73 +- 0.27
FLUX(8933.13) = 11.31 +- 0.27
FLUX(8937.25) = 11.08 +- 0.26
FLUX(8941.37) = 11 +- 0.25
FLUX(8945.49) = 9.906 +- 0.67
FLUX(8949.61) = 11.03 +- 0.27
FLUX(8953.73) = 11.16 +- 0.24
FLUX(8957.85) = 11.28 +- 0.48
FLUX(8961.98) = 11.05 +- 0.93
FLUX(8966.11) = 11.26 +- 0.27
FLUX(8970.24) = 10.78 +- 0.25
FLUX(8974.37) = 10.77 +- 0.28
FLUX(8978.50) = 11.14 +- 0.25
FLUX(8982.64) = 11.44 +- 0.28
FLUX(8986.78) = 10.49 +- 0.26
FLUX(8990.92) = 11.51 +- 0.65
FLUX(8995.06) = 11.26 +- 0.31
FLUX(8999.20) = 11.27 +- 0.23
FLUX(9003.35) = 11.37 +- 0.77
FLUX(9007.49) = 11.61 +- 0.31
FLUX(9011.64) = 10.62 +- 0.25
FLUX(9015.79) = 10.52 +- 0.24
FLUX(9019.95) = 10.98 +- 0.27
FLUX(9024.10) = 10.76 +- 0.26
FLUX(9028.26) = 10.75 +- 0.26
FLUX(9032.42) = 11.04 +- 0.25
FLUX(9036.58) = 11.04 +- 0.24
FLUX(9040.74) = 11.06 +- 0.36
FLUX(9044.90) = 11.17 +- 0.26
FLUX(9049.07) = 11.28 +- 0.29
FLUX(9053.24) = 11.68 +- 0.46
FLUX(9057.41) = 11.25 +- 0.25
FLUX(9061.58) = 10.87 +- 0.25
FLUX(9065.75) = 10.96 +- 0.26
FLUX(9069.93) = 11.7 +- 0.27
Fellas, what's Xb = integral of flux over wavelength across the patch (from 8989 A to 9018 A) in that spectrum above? 324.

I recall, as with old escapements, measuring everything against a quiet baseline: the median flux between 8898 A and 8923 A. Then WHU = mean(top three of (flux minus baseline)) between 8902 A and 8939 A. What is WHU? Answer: 0.4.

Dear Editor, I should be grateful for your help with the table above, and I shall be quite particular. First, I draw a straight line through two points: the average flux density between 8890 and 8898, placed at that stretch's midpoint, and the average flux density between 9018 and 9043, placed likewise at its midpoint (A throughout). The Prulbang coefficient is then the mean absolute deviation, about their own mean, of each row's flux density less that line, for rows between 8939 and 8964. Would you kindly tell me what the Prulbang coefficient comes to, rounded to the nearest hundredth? 0.34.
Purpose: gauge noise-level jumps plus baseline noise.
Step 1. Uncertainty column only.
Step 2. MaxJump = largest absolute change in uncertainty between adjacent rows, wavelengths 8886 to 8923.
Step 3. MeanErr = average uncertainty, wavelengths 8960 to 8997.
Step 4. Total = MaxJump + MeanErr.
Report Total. 1.5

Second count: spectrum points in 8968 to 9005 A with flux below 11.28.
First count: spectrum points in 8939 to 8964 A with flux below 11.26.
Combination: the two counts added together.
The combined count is 11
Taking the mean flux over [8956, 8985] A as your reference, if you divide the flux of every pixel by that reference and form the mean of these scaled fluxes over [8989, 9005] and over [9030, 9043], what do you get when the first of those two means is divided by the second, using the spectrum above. 1.03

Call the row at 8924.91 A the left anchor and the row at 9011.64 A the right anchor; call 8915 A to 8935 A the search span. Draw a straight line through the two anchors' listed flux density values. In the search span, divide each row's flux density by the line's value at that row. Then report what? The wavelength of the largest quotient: 8920.80 A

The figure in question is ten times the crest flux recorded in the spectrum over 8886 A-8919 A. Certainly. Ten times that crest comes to 126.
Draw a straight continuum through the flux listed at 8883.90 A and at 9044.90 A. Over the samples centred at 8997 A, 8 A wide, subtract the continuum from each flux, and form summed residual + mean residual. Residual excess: 0.0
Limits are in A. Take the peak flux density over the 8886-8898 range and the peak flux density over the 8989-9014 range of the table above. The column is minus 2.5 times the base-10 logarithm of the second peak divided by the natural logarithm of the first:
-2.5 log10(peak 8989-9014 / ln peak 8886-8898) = -1.65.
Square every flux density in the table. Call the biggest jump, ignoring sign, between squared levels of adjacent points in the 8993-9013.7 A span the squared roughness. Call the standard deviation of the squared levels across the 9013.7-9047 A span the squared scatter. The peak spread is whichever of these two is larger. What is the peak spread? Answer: 22.0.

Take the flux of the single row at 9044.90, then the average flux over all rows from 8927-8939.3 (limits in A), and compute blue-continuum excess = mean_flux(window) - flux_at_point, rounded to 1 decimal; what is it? -0.1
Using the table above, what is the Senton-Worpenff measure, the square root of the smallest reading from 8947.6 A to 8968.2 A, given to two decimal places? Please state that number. 3.32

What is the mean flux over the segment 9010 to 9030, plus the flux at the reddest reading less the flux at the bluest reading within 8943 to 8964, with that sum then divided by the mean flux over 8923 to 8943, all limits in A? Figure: 1.06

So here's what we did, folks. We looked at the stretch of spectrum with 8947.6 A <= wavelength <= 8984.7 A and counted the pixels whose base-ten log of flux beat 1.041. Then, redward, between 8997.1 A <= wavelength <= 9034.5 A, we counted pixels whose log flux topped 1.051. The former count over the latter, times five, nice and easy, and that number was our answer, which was 12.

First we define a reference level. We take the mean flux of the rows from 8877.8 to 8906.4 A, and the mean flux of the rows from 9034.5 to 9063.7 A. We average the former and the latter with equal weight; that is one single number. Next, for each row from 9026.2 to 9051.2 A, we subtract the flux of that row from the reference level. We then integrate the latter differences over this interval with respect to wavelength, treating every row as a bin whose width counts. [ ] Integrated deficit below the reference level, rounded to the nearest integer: 11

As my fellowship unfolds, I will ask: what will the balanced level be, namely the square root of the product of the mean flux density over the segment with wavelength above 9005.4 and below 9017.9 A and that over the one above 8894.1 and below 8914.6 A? 11.2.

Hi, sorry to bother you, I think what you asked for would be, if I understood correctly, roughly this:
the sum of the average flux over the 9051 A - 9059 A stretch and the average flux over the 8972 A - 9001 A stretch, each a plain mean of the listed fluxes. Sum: 22.6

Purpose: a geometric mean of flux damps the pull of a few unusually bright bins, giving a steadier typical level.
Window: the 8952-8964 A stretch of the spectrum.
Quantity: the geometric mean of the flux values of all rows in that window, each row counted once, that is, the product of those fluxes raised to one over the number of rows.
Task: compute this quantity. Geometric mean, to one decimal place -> 11.2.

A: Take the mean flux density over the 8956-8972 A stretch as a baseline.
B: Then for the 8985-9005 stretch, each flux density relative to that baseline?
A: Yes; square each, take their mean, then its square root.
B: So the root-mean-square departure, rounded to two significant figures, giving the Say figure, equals 0.37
